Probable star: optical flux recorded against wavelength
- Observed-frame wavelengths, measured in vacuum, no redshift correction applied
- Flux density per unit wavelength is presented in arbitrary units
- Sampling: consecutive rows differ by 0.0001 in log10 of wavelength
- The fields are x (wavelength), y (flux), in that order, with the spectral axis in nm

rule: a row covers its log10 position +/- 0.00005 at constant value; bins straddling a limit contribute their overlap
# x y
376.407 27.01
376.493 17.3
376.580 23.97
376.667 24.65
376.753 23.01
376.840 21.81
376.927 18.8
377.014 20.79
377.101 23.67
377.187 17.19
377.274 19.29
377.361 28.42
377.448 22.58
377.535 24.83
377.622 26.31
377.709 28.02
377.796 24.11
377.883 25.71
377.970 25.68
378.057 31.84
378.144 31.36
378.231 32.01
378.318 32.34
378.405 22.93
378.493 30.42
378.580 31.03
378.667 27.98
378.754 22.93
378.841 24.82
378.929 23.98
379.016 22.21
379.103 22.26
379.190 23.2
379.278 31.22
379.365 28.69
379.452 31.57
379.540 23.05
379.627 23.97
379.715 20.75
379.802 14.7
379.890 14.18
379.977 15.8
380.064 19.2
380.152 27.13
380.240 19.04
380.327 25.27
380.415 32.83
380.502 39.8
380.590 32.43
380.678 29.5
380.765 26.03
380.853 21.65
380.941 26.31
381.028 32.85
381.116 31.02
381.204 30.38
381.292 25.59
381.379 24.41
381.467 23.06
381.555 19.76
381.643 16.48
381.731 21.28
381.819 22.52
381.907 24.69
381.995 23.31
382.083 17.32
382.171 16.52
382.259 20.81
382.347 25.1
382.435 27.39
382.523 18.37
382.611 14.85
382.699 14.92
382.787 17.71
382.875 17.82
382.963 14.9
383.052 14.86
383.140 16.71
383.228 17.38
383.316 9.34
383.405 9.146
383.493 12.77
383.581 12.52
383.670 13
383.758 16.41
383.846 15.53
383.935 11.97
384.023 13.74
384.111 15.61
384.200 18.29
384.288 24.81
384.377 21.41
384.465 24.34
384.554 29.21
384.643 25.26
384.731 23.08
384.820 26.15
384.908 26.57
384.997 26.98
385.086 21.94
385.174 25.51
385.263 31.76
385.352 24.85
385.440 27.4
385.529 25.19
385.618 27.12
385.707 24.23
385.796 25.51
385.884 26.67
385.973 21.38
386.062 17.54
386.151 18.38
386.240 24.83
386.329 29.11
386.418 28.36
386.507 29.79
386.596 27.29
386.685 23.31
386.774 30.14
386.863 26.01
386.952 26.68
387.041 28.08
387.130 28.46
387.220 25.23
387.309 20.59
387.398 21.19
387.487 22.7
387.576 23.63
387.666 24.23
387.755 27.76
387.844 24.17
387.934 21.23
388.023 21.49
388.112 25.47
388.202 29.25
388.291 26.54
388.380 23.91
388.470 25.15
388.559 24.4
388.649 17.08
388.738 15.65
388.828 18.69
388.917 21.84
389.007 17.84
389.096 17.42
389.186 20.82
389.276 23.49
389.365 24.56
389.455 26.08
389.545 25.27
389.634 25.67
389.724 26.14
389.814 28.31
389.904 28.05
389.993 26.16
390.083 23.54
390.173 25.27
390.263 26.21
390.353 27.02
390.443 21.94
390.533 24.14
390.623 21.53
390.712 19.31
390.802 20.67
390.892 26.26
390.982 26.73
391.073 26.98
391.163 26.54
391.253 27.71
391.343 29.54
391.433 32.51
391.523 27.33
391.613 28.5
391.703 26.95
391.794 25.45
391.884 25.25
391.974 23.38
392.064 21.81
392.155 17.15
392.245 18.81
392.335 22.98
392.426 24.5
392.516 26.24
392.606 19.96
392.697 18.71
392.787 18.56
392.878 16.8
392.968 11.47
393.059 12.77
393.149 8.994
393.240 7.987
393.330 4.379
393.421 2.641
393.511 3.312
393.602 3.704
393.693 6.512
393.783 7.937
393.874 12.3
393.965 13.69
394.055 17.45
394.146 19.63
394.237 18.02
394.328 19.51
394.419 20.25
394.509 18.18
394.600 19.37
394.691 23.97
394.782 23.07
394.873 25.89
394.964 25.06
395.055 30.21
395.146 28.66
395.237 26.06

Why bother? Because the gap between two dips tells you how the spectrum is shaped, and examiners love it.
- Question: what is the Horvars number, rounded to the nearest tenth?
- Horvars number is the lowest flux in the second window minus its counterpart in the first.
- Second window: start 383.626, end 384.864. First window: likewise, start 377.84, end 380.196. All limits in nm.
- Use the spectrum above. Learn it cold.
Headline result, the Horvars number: -2.2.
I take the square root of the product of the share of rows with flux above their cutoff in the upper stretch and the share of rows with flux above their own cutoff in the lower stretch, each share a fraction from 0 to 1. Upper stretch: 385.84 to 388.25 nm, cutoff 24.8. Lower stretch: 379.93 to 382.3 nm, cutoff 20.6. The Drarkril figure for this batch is 0.64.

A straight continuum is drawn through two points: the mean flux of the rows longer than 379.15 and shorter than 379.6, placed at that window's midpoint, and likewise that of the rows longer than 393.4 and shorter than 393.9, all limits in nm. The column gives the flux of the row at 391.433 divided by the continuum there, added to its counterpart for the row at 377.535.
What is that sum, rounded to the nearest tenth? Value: 4.3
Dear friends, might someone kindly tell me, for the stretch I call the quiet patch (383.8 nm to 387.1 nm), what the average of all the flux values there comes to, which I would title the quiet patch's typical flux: 24.2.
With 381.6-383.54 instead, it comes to 17.9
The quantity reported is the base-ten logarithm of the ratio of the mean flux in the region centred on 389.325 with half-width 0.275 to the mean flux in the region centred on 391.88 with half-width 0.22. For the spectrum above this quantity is -0.03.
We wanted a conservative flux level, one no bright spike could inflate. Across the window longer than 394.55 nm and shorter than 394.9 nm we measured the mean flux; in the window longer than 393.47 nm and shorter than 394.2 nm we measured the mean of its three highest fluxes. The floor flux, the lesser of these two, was 16.9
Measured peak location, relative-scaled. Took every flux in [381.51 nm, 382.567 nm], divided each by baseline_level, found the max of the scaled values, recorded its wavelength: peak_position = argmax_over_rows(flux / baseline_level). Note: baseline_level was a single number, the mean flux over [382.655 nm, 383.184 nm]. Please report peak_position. 382.435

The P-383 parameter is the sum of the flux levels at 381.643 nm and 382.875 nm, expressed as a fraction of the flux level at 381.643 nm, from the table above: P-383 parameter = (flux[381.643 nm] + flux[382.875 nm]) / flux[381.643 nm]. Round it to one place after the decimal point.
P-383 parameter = 2.1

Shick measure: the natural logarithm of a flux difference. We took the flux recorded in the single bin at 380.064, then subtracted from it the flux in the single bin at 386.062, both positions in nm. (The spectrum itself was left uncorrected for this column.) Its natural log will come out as 0.51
